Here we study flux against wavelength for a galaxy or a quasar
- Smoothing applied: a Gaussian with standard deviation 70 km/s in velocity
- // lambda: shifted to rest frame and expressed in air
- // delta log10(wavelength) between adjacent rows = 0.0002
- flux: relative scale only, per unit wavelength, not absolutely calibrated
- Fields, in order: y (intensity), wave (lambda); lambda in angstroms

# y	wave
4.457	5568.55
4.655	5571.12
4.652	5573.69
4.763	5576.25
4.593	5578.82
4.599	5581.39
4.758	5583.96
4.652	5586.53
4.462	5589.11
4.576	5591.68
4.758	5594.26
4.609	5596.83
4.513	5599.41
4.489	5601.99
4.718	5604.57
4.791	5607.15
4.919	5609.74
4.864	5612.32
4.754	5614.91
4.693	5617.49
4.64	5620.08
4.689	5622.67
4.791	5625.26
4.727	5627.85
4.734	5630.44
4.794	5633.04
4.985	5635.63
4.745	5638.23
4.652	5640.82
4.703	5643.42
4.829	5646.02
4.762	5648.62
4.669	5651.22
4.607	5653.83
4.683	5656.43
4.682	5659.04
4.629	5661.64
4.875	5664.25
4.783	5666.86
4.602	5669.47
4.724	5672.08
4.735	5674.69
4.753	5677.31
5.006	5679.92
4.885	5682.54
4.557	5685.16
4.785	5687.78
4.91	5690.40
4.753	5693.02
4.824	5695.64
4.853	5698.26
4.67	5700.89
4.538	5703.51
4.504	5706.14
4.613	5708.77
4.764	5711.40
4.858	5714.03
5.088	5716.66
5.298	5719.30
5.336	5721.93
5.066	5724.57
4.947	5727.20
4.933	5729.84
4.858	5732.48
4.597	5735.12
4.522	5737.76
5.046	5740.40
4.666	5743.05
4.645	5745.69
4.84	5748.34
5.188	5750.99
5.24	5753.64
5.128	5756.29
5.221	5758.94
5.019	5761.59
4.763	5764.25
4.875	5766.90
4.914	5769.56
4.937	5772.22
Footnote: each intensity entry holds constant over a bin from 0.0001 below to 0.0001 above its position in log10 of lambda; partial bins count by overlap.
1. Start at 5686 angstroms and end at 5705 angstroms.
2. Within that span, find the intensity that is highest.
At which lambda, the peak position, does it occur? 5690.40 angstroms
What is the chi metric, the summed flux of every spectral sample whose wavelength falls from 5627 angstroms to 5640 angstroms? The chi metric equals 24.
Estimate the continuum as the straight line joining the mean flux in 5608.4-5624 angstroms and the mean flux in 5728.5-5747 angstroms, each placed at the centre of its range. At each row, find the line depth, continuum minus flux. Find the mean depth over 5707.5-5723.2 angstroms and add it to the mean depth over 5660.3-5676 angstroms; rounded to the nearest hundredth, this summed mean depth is -0.21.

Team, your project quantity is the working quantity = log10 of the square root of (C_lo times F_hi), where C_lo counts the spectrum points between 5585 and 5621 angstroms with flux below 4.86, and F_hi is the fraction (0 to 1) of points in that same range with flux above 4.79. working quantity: 0.21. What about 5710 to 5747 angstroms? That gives 0.33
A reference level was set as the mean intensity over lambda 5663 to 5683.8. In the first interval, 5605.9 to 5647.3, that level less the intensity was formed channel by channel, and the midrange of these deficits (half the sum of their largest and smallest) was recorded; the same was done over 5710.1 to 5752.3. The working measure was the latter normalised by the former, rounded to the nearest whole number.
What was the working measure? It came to 8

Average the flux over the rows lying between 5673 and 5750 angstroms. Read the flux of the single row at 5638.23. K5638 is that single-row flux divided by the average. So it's 0.98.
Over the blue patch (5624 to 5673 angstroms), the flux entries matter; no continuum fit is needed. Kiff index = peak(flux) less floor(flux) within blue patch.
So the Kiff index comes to 0.38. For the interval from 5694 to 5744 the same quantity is 0.83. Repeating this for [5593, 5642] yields 0.50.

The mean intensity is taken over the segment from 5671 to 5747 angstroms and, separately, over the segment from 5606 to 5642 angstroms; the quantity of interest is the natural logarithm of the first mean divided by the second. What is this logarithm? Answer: 0.010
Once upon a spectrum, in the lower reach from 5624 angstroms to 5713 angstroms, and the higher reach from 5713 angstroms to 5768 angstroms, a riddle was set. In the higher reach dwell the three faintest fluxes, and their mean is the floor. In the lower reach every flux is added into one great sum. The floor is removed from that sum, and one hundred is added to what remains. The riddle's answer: 257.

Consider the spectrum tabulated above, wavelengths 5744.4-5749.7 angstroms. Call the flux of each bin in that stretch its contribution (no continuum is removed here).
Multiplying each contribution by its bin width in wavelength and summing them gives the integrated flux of 25.1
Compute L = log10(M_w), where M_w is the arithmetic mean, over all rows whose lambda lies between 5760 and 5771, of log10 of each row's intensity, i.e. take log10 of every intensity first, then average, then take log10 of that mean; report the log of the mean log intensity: -0.161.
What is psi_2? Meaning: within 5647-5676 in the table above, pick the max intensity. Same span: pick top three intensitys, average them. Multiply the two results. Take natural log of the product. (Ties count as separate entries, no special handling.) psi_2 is 3.15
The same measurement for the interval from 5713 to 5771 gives 3.34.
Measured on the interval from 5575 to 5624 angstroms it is 3.17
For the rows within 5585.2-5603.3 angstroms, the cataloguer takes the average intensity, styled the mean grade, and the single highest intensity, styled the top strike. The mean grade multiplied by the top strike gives 21.8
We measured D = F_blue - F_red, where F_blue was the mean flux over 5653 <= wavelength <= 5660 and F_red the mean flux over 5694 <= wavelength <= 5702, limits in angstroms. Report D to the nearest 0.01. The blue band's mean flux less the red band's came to -0.12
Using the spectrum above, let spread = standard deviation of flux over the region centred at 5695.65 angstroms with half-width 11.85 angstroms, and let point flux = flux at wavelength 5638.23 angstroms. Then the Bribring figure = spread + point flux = 4.89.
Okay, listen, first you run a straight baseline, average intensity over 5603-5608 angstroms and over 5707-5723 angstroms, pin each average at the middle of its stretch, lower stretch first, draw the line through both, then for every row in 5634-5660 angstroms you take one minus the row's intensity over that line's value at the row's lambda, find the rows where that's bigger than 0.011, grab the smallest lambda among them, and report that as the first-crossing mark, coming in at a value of 5638.23 angstroms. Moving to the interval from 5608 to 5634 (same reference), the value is 5617.49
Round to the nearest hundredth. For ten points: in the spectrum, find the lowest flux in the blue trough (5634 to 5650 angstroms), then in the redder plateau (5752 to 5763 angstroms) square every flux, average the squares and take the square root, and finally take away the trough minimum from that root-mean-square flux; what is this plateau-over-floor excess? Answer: 0.50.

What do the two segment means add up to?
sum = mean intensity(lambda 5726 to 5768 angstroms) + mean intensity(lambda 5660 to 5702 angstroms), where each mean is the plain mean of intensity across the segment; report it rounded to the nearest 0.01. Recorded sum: 9.68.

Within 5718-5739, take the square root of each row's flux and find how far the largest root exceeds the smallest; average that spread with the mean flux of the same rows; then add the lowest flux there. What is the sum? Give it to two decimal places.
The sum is 7.09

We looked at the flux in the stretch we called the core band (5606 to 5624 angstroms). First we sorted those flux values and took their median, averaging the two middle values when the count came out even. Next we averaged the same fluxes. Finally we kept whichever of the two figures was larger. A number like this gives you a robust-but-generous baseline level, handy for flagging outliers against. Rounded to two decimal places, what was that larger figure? 4.76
